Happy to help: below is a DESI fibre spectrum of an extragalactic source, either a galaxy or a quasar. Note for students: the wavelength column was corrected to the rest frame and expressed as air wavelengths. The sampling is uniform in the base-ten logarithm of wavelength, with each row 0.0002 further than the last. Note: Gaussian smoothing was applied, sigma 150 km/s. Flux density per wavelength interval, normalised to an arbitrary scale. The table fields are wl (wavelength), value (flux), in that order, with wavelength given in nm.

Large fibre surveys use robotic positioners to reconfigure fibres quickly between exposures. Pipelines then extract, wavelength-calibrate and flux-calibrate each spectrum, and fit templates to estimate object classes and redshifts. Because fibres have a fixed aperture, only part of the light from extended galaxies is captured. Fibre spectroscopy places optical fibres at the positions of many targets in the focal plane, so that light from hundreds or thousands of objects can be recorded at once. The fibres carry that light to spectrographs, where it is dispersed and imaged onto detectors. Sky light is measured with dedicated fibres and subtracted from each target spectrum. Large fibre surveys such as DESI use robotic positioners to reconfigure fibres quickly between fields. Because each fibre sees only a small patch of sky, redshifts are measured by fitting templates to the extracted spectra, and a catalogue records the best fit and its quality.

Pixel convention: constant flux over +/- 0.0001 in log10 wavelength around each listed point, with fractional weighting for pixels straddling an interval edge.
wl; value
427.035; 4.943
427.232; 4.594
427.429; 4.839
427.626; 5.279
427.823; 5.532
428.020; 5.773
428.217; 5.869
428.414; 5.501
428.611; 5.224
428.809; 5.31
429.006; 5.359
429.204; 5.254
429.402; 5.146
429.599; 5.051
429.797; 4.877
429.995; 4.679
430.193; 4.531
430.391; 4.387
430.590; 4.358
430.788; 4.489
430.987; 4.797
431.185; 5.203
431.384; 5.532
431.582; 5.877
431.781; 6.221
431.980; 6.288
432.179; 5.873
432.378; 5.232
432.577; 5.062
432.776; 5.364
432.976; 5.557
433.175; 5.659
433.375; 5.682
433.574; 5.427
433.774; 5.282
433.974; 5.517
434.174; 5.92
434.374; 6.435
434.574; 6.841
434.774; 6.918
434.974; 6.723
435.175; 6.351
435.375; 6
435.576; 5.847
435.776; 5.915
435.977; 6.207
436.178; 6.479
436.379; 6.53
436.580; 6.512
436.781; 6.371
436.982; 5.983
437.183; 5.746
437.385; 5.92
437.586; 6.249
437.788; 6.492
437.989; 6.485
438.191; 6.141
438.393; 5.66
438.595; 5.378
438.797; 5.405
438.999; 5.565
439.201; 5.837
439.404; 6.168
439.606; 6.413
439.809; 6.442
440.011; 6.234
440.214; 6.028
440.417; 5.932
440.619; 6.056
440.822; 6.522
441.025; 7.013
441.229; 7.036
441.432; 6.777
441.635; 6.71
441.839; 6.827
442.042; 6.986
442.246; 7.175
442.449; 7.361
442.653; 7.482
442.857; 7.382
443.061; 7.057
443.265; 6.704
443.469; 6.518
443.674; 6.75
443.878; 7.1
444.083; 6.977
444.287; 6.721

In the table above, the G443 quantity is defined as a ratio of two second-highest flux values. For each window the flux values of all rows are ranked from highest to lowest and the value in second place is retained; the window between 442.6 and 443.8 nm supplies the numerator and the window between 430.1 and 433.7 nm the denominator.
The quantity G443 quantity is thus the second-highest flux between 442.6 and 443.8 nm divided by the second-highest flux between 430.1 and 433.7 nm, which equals 1.19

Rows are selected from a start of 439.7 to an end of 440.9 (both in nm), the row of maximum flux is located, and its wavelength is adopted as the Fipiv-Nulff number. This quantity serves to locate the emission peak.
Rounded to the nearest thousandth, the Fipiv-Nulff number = 440.822 nm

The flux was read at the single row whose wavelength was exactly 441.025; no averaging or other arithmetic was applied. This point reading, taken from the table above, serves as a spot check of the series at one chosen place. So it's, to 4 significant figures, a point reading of 7.013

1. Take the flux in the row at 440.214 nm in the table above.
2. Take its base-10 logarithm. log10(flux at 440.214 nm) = 0.78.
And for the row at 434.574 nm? 0.84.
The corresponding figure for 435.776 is 0.77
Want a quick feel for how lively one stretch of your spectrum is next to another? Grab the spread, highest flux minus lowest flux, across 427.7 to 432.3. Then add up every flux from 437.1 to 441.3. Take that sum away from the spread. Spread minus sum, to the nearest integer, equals -127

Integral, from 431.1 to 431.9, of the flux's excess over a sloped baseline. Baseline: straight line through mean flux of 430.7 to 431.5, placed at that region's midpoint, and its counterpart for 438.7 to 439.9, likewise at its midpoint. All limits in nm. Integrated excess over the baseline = 0.52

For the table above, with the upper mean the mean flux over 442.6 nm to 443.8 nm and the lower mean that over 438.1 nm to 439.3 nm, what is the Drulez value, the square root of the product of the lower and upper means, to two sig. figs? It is 6.3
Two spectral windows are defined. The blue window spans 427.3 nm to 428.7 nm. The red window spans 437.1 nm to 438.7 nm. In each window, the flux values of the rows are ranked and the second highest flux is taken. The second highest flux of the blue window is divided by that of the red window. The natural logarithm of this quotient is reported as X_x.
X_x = -0.12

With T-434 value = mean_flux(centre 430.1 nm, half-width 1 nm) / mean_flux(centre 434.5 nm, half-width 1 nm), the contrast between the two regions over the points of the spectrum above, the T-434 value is 0.77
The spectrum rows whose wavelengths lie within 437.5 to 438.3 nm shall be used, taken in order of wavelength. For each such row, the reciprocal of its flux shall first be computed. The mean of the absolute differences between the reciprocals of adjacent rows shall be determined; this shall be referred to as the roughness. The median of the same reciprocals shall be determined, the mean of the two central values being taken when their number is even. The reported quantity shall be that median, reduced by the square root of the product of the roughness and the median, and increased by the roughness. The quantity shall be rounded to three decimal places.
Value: 0.134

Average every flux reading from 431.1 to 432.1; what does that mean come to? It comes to 5.8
